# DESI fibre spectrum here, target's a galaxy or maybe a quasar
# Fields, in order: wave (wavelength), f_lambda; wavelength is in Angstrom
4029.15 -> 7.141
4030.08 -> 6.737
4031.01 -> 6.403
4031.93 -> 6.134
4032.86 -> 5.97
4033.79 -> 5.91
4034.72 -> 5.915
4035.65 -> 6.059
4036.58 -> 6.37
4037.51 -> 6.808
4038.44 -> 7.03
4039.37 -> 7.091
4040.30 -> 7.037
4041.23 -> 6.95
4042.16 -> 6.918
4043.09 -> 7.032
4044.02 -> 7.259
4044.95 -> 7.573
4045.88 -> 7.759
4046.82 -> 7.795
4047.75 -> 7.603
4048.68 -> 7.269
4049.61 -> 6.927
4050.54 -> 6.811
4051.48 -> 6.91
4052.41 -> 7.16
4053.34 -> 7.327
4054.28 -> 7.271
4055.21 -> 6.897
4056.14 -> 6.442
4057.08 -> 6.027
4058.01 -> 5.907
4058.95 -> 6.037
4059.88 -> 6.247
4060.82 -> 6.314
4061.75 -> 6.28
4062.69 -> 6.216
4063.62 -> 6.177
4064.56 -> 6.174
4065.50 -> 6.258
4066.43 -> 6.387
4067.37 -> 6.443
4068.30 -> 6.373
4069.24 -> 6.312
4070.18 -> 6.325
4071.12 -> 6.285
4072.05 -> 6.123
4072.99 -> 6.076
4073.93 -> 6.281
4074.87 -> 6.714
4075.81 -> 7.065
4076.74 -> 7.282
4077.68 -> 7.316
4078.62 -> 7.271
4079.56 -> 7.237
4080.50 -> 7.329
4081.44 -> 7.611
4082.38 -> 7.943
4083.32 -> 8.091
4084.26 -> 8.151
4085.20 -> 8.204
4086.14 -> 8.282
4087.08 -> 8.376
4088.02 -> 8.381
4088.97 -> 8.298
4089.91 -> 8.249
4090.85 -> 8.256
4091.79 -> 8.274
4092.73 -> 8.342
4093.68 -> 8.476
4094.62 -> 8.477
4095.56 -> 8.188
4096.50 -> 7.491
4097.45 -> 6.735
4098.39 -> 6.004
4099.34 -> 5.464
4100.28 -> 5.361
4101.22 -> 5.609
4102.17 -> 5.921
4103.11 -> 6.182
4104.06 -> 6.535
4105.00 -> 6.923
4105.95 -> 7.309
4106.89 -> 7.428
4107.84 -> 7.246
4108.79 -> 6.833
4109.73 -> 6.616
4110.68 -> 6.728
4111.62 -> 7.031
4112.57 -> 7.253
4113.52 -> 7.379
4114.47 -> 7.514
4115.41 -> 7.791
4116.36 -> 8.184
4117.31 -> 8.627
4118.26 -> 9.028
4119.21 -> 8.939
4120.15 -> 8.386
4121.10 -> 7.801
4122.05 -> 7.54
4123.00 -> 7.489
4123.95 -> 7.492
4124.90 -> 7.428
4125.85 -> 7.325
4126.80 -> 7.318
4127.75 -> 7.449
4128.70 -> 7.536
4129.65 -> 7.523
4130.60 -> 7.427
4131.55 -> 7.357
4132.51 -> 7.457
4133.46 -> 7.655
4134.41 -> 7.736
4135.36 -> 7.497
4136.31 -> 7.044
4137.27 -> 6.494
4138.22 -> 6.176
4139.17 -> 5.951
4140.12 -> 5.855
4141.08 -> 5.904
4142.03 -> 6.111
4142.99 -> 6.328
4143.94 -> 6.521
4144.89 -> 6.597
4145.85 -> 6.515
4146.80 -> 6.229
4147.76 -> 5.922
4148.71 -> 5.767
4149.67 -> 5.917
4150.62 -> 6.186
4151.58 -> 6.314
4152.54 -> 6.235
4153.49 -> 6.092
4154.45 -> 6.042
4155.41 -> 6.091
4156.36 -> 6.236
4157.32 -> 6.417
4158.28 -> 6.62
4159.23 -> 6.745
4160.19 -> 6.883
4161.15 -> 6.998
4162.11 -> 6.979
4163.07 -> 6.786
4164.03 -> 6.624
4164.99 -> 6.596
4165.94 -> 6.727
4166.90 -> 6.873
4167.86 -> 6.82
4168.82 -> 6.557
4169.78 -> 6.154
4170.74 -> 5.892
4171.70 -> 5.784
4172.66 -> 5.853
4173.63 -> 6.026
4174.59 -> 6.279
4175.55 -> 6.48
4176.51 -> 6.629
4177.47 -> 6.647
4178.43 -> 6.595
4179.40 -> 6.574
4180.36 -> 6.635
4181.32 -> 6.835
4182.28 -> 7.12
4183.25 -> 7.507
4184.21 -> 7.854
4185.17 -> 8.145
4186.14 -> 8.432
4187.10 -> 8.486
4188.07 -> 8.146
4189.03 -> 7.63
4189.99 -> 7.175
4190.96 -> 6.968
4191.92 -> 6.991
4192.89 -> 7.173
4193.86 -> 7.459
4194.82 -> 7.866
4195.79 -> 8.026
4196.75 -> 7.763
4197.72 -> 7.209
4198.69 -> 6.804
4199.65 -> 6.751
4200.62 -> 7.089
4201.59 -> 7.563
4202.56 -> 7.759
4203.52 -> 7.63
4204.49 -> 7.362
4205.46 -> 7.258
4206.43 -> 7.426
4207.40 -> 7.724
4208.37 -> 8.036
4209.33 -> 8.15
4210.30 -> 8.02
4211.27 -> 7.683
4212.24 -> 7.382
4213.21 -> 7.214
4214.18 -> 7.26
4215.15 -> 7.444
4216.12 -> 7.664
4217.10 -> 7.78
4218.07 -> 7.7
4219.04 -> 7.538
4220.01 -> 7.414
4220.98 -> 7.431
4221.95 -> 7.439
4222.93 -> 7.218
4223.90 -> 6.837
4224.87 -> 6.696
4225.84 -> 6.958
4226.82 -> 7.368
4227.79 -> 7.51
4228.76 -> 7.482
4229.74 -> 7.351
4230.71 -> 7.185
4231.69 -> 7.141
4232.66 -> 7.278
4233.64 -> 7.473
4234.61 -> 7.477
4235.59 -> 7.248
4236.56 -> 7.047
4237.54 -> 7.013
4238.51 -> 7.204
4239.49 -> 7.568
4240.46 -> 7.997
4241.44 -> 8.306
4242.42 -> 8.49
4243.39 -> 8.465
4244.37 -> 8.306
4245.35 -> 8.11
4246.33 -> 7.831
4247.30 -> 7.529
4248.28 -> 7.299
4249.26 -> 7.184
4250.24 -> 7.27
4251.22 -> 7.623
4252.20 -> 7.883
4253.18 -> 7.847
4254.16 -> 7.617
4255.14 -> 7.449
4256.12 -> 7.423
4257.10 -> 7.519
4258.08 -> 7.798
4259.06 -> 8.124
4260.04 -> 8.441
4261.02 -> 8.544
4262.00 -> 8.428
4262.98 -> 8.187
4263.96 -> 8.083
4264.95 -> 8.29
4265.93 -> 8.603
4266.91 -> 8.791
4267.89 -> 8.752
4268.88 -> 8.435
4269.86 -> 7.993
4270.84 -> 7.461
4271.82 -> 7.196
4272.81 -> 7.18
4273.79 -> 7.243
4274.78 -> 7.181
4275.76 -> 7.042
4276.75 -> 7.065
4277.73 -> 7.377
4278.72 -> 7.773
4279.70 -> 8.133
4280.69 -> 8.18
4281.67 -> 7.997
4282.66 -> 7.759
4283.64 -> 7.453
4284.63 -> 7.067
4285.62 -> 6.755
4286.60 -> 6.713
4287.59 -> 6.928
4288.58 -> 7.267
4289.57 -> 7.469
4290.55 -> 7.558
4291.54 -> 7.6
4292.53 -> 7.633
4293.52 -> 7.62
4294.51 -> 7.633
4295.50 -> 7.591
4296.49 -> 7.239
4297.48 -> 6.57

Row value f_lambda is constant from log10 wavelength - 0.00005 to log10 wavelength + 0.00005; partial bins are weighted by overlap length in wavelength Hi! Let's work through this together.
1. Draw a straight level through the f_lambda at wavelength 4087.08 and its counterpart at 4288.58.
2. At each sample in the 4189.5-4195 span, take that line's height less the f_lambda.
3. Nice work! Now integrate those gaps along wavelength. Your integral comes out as 3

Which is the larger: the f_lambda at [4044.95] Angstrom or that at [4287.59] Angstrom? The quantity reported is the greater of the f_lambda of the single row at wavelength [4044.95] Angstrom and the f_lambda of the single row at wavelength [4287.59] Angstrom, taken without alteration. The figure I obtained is 7.57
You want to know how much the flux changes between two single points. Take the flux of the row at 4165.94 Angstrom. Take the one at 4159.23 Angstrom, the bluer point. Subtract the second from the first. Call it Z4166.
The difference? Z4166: 0.0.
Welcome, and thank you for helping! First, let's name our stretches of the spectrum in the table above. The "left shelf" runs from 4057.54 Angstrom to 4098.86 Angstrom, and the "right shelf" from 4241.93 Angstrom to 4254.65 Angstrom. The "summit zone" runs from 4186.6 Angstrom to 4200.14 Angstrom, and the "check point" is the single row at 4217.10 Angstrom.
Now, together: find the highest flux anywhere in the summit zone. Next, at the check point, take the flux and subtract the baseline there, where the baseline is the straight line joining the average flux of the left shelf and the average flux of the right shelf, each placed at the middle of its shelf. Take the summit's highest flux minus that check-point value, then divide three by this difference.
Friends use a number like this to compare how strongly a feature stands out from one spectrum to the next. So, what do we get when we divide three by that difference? 0.358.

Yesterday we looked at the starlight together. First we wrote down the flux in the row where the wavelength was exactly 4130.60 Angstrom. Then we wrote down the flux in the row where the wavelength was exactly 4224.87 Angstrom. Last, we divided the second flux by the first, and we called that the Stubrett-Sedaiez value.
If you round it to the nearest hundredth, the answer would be 0.90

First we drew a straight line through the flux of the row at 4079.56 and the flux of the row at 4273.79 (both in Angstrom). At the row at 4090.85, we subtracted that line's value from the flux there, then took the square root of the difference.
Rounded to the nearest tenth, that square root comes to 1.0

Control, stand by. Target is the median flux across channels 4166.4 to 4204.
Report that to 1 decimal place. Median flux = 7.0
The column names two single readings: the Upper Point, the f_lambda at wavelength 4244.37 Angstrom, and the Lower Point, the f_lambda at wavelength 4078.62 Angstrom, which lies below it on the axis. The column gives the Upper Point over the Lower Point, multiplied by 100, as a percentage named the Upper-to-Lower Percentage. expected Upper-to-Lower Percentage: 114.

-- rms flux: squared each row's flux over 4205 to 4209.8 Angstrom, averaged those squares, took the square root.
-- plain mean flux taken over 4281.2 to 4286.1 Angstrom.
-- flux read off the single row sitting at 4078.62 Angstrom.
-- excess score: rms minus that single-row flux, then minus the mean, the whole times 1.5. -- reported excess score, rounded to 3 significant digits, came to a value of -10.4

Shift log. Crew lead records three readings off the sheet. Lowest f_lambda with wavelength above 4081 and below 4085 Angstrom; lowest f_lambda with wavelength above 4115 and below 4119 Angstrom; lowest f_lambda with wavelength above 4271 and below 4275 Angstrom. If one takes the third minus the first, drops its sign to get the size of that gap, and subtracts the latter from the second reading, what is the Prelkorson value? 7.4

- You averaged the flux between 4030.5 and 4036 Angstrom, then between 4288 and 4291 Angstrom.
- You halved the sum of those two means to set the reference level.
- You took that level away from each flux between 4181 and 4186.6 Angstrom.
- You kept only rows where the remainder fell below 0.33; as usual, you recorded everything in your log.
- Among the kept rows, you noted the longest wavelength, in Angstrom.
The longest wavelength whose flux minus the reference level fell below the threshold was 4181.32 Angstrom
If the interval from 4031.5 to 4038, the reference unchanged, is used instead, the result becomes 4037.51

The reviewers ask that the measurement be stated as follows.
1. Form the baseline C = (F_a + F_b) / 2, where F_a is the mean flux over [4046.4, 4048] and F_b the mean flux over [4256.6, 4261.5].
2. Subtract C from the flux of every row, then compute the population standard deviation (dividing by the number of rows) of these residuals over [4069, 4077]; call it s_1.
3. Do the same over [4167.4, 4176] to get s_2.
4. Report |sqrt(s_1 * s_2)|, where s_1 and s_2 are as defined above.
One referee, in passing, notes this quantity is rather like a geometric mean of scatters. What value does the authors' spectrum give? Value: 0.37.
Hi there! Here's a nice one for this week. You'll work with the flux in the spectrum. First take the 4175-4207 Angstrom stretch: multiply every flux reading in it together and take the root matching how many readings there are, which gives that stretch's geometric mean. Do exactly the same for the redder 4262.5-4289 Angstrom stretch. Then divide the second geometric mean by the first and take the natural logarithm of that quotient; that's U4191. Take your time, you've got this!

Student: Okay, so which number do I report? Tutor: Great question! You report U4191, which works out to 0.044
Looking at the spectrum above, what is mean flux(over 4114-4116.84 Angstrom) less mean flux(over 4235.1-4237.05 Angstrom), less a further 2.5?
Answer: -1.8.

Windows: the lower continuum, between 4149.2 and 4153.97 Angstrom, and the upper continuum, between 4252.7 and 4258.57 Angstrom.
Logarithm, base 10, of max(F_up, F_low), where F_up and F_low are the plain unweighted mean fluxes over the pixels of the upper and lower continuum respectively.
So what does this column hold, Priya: 0.881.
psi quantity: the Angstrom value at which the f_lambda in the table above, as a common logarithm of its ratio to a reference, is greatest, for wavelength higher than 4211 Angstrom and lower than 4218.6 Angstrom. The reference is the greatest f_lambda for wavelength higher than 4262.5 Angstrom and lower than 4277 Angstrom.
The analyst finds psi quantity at 4217.10 Angstrom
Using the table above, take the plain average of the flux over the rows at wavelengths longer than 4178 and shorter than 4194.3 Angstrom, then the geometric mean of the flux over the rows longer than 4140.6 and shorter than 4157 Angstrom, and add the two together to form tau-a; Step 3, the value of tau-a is 13.6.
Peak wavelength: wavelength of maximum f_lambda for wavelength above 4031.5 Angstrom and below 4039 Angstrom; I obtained 4038.44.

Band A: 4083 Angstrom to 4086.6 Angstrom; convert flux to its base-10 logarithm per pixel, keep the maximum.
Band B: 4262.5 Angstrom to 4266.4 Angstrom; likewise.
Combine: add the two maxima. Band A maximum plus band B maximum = 1.85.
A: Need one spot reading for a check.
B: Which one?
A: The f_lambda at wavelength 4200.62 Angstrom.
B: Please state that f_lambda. 7.089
